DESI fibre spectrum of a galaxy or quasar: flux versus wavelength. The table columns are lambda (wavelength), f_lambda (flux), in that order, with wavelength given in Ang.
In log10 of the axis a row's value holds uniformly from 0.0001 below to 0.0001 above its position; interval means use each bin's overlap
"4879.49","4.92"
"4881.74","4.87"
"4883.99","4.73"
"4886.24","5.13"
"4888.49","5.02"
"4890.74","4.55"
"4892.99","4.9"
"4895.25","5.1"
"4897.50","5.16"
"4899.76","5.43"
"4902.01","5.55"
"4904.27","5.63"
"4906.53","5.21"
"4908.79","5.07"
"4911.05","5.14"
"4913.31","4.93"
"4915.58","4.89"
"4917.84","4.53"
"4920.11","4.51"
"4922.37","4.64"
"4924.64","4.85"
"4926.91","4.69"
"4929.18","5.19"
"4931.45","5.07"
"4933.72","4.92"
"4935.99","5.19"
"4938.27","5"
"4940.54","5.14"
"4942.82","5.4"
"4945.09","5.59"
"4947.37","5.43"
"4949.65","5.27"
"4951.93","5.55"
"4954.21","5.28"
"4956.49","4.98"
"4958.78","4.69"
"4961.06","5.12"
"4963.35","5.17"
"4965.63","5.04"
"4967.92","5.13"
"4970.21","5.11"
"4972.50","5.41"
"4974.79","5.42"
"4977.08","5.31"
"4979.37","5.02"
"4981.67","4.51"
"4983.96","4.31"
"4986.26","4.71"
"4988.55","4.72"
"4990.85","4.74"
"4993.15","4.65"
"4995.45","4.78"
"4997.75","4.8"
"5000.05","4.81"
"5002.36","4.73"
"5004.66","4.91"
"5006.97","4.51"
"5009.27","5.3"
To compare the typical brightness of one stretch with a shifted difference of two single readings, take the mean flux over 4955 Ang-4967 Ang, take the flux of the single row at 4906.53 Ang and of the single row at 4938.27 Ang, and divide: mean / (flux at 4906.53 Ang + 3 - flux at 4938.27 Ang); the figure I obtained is 1.56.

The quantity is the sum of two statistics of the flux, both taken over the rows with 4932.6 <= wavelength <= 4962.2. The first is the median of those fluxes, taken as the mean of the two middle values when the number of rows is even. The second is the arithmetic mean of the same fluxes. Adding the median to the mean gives 10.39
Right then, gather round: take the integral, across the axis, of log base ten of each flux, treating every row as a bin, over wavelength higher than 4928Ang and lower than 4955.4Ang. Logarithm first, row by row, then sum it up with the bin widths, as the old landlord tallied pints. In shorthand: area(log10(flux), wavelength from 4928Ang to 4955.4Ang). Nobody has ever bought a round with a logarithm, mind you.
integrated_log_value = 20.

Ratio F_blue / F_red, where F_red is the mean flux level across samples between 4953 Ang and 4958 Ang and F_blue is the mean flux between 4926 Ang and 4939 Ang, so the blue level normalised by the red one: 0.98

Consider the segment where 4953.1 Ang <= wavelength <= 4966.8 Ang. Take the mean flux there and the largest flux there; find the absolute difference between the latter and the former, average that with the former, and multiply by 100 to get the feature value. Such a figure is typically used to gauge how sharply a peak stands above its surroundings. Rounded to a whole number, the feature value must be 264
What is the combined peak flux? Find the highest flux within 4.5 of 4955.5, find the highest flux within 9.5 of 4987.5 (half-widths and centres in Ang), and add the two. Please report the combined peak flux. 10.6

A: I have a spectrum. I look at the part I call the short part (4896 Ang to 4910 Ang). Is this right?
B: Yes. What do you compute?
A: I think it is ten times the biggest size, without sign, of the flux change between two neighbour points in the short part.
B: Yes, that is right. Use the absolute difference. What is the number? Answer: 4.2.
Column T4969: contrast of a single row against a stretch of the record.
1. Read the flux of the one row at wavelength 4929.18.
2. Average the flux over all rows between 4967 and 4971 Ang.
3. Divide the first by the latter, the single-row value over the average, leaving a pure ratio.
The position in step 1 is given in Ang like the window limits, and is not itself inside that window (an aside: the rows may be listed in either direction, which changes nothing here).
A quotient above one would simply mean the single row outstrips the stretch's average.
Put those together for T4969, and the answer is 1.014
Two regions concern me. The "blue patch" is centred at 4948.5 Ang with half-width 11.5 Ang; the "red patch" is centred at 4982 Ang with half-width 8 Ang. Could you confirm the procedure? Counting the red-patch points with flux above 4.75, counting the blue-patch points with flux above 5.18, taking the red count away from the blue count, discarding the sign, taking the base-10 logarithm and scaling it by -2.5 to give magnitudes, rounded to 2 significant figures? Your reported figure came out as -1.2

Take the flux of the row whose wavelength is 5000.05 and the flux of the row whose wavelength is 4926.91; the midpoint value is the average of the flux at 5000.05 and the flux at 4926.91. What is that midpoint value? 4.75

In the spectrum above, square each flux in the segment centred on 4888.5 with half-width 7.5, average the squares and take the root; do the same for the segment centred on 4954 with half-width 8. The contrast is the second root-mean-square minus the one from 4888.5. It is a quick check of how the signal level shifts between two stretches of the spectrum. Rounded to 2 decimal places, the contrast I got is 0.29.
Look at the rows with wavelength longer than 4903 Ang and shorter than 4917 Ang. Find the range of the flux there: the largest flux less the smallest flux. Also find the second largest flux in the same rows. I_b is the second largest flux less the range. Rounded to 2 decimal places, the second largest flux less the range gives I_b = 4.47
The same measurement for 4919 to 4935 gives 4.39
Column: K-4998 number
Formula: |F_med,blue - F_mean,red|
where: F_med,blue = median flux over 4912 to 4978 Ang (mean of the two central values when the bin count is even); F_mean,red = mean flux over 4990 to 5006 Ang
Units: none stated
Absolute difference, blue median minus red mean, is 0.35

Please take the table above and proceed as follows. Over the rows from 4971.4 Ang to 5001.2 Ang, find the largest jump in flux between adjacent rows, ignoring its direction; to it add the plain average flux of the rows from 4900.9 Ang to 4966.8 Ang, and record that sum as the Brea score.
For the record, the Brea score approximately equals 5.60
